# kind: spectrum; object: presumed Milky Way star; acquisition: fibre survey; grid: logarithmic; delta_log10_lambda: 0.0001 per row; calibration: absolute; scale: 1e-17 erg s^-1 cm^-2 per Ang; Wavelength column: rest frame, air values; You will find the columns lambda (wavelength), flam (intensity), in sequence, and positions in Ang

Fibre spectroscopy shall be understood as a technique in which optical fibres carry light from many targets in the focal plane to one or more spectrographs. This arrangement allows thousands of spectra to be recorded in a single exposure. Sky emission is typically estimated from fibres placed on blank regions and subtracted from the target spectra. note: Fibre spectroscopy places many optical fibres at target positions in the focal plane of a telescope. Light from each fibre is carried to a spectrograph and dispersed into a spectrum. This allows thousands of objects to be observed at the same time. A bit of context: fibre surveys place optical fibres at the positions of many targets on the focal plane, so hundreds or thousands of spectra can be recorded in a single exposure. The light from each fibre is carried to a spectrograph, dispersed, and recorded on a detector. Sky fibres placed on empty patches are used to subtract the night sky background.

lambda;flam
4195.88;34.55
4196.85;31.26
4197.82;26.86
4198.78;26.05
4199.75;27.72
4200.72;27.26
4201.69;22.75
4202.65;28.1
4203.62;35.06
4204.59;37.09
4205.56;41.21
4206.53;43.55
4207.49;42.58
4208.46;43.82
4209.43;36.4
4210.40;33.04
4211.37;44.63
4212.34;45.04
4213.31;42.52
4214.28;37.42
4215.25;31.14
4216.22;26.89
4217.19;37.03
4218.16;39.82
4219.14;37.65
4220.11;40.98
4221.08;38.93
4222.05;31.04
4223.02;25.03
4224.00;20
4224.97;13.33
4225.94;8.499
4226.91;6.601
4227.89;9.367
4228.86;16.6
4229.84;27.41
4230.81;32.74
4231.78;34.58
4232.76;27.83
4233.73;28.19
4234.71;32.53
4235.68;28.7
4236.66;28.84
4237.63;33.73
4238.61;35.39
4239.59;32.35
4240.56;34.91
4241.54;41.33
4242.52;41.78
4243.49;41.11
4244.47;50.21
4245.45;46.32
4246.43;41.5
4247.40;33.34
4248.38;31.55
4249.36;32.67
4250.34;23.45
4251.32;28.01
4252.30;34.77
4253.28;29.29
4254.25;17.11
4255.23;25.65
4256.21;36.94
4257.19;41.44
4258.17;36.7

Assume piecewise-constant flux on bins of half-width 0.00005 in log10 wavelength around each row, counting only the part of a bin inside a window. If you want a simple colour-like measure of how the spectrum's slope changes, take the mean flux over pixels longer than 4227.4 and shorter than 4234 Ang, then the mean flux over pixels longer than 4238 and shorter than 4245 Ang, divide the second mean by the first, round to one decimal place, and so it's 1.6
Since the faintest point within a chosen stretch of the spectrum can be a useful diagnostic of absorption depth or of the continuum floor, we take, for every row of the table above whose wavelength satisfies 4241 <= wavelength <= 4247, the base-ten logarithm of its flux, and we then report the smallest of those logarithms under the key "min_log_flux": 1.6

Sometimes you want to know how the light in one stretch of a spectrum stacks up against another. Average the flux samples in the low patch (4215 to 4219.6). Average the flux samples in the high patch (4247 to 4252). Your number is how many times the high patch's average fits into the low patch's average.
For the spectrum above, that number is 1.2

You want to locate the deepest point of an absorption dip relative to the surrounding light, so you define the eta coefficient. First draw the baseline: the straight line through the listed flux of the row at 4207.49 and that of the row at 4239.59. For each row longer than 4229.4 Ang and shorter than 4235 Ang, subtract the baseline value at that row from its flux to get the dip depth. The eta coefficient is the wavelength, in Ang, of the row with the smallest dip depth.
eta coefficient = 4229.84 Ang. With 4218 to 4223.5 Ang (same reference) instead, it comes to 4223.02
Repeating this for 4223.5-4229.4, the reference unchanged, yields 4226.91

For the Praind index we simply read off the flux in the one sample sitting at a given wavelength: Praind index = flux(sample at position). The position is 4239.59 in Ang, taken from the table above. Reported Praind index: 32.35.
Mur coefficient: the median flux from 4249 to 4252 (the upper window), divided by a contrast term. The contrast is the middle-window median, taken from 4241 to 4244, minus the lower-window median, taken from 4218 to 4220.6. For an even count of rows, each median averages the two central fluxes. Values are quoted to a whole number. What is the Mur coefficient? 19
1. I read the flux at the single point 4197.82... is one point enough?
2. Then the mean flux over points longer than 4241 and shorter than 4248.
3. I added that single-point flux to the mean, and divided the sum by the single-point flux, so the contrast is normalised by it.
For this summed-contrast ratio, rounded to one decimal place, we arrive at 2.6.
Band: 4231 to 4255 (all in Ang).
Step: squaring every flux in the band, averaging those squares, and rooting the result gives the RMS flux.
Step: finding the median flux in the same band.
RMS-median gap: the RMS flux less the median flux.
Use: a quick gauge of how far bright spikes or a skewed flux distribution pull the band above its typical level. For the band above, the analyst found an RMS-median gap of 1.5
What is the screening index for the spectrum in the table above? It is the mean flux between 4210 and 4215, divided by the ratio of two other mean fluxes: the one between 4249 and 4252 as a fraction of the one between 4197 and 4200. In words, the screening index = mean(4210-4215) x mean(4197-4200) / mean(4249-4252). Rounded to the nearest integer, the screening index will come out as 39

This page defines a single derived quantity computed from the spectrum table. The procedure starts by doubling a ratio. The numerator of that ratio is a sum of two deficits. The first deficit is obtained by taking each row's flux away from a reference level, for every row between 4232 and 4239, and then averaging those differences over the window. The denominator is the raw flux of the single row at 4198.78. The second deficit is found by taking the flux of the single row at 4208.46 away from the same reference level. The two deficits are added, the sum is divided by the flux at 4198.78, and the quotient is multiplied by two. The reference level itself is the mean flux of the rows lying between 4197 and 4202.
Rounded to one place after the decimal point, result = -1.7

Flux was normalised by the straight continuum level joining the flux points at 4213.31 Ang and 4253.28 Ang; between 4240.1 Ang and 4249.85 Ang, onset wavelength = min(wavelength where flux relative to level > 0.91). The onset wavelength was 4240.56 Ang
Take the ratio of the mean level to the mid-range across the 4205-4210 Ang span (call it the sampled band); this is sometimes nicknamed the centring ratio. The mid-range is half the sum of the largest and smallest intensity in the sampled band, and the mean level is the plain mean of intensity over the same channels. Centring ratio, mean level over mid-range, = 1.03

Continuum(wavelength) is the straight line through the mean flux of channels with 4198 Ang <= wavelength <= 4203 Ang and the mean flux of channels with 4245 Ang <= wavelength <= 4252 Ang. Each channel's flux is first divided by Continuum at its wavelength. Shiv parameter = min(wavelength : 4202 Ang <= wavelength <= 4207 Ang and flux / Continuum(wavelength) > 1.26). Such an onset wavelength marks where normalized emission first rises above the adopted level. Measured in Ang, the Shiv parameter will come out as 4203.62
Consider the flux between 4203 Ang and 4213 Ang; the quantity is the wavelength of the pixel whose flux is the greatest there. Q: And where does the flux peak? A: 4212.34 Ang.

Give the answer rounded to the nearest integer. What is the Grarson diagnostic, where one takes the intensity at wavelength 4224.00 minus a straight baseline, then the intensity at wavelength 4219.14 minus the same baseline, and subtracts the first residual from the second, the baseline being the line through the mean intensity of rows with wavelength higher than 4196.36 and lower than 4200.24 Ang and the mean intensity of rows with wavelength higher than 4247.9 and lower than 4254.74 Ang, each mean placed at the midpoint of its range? 18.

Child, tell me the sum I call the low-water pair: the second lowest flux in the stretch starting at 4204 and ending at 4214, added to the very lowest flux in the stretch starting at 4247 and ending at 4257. 54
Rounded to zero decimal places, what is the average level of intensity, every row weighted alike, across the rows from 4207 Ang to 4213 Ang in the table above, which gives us 41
